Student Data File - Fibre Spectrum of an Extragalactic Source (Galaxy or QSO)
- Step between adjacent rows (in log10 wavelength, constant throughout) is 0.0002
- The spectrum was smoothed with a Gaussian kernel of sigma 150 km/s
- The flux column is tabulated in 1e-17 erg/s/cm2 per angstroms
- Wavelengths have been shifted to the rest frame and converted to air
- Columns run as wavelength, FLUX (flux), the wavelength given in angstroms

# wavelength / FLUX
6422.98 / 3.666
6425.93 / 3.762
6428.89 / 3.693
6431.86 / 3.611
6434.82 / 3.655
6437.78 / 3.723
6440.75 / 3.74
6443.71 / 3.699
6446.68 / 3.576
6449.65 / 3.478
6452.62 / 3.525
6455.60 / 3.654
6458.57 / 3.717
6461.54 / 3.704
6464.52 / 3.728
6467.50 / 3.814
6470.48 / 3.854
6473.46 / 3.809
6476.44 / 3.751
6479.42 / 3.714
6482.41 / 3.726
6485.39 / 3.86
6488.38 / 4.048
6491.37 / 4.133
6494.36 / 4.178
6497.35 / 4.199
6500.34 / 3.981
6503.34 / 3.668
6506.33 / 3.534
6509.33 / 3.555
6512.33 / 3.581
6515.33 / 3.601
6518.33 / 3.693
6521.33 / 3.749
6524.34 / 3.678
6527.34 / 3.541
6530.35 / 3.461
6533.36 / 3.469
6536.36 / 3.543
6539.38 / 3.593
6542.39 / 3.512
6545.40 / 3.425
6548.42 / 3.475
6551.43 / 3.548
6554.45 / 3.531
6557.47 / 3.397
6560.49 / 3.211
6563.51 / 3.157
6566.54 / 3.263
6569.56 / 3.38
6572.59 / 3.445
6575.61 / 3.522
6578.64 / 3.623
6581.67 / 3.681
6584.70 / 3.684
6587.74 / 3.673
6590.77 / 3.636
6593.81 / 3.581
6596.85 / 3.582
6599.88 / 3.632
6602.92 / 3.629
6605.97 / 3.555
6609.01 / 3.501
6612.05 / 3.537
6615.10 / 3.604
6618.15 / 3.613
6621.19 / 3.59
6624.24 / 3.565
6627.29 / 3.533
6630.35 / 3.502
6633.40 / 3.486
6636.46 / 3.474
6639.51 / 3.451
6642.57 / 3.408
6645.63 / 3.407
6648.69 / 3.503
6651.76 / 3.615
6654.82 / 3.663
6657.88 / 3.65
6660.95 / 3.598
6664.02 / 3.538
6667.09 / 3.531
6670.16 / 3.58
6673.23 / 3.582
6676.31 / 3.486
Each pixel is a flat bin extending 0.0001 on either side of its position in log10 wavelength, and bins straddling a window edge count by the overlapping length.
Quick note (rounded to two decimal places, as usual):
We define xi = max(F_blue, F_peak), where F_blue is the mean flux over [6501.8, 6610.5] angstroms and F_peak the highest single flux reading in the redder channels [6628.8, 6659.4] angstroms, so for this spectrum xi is 3.66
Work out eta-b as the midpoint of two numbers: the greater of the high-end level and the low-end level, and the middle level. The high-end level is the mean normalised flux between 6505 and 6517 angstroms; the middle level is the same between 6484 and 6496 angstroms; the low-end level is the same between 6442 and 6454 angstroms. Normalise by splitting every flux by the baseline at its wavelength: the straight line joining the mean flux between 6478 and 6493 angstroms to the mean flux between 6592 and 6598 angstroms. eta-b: 0.99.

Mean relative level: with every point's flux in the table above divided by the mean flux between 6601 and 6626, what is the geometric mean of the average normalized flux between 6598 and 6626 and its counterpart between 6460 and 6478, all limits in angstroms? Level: 1.03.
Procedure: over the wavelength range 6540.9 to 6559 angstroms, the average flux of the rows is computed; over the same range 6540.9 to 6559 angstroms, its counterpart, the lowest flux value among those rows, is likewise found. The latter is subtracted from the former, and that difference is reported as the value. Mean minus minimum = 0.08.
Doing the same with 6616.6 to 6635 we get 0.06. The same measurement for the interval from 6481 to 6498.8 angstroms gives 0.30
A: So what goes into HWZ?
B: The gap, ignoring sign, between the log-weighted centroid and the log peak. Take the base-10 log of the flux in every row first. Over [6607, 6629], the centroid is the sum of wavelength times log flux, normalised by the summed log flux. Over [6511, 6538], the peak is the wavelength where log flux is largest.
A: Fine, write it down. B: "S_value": 96.8 angstroms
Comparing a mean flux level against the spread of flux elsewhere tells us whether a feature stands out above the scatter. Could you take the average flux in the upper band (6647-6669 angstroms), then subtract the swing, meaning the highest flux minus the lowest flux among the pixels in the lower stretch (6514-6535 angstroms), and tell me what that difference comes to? 3.30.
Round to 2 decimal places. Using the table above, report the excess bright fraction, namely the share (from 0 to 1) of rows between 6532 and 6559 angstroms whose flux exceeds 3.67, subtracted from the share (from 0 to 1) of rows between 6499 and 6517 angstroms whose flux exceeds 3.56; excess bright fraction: 0.67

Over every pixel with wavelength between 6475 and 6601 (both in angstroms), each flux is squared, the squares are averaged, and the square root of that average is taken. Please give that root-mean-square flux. 3.63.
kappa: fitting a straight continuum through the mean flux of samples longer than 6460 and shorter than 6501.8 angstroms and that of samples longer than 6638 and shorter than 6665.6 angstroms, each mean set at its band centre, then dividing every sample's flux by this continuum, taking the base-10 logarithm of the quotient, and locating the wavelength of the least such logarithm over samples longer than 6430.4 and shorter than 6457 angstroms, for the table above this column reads 6449.65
